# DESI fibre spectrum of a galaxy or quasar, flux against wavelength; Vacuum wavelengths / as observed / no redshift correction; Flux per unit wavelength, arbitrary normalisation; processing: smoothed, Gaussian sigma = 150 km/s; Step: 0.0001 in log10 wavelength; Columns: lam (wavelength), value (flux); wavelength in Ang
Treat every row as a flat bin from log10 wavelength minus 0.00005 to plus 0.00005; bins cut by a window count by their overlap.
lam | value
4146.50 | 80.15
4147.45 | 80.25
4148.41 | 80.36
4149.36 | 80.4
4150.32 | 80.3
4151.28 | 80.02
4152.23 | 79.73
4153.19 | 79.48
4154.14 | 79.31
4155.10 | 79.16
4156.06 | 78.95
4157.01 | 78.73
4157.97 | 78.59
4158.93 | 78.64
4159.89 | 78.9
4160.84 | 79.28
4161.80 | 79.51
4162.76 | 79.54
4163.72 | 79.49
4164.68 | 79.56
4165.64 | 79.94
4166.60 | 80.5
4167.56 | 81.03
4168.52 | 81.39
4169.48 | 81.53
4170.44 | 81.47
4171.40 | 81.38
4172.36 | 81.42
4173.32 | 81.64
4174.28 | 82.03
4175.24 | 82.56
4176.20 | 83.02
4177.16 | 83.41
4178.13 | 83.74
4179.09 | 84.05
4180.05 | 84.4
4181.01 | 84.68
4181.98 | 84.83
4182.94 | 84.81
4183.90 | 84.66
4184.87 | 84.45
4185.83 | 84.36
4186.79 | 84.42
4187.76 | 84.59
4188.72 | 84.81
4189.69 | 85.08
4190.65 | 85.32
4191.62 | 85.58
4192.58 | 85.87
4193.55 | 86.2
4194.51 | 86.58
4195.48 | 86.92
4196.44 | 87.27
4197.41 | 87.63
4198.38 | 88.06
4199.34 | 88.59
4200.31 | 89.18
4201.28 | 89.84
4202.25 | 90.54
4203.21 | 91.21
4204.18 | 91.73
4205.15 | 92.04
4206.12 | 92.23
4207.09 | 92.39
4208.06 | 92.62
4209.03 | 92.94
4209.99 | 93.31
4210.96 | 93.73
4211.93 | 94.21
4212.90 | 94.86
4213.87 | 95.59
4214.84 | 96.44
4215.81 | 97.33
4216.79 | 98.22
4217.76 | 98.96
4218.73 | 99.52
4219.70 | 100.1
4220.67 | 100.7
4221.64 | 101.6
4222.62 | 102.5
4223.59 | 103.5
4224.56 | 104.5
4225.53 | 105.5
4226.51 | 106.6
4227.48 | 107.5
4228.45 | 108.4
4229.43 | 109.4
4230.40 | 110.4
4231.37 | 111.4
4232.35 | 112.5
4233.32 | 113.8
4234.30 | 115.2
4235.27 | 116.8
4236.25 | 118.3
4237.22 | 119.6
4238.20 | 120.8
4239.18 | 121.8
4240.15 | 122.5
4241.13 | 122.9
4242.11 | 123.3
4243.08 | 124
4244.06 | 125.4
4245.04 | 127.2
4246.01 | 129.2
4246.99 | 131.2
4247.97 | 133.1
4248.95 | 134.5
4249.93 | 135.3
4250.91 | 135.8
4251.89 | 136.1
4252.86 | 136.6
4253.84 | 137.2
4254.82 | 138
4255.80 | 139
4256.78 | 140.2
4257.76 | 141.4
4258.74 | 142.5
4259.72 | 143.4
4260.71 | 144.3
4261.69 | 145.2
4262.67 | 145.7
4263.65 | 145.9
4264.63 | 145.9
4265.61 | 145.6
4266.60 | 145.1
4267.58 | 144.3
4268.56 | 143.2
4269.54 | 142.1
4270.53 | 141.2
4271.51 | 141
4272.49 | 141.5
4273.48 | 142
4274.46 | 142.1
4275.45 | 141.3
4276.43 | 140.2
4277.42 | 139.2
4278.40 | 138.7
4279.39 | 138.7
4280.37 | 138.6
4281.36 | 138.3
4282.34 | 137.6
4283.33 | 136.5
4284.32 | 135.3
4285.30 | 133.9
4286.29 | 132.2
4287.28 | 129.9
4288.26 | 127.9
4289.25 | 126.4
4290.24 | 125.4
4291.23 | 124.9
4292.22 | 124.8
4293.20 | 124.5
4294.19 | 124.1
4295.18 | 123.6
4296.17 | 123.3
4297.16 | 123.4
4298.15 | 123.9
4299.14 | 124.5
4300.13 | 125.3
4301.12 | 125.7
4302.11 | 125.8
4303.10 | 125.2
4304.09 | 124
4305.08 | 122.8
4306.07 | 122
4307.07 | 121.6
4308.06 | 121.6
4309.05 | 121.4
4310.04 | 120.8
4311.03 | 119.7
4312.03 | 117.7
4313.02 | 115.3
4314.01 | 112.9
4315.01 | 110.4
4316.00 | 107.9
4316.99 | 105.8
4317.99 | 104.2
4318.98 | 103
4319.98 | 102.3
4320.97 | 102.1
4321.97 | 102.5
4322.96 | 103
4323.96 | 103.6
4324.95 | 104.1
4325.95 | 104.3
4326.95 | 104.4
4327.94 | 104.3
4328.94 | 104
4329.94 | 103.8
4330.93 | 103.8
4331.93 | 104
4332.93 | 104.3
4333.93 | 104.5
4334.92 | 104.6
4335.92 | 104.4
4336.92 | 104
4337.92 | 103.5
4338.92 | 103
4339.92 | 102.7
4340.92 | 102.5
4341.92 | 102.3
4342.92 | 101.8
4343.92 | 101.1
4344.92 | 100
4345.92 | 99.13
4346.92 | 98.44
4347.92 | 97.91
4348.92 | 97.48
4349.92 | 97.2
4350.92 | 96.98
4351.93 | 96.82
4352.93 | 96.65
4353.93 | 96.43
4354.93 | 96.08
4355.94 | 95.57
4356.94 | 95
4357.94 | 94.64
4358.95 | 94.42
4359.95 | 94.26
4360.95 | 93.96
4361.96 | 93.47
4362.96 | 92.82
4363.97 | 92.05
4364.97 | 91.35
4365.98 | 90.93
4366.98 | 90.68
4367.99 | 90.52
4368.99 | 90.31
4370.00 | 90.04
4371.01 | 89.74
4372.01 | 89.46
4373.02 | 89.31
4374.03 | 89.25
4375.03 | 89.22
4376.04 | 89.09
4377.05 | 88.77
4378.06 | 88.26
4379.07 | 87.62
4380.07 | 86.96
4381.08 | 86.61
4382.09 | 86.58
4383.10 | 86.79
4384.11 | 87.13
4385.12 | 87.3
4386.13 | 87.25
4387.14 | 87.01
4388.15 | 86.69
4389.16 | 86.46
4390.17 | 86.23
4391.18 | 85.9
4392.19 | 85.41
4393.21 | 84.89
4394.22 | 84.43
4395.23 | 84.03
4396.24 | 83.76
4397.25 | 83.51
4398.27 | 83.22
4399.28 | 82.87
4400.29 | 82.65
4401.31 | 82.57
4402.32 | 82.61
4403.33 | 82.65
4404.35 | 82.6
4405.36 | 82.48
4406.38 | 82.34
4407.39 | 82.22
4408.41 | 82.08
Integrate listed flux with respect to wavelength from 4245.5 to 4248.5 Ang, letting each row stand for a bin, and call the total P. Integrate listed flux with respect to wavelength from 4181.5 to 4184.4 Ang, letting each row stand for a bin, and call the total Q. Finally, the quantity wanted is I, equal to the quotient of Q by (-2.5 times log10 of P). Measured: -38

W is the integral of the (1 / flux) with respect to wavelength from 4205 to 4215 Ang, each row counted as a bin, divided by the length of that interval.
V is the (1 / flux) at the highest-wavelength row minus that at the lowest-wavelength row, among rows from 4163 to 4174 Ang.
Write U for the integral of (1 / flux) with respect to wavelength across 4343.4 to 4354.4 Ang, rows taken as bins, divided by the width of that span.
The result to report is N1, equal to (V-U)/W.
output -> -0.99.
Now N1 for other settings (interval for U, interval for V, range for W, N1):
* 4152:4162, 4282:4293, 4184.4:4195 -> -1.01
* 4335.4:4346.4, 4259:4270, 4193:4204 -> -0.86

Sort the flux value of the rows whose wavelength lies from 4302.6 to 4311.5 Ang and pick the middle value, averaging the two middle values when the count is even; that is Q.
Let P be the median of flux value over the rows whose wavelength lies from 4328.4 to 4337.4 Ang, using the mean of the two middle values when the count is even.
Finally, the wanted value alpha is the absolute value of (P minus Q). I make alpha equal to 18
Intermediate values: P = 104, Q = 122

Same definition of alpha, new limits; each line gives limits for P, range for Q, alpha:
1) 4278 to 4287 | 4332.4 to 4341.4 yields 34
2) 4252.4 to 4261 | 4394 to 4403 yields 57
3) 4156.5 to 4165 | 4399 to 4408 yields 3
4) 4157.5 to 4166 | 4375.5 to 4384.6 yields 8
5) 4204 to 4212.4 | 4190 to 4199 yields 6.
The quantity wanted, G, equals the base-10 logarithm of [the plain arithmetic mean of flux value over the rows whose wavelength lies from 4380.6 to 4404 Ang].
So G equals 1.93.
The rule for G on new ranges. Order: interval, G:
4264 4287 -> 2.15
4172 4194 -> 1.93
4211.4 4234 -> 2.01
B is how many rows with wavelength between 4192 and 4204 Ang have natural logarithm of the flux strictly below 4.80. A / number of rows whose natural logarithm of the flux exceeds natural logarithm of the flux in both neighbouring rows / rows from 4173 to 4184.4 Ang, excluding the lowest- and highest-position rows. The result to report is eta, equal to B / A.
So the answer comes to 12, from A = 1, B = 12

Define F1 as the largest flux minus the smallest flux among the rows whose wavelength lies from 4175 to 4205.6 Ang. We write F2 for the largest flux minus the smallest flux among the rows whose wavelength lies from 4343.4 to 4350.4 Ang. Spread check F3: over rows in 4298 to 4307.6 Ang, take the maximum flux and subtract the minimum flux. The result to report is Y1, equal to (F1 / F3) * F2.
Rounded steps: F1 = 9.5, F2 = 4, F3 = 4.2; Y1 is 9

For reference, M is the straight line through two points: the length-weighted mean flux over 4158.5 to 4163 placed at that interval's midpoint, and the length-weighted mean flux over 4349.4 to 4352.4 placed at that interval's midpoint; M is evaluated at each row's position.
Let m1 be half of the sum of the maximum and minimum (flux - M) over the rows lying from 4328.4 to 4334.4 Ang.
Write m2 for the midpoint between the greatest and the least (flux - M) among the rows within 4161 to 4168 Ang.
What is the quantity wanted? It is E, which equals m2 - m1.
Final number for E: -8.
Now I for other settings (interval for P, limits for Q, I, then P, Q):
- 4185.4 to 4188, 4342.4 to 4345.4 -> -52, 219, 303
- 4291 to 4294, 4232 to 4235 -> -53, 375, 343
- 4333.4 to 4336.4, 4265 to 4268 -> -70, 314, 435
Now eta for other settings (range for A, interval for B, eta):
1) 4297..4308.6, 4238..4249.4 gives 1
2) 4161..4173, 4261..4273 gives 0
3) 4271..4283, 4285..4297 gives 0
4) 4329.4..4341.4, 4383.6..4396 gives 12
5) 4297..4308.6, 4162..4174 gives 12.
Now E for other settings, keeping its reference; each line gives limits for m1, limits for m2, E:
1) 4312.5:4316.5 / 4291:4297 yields 14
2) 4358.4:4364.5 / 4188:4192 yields 8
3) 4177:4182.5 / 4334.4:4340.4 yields 5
